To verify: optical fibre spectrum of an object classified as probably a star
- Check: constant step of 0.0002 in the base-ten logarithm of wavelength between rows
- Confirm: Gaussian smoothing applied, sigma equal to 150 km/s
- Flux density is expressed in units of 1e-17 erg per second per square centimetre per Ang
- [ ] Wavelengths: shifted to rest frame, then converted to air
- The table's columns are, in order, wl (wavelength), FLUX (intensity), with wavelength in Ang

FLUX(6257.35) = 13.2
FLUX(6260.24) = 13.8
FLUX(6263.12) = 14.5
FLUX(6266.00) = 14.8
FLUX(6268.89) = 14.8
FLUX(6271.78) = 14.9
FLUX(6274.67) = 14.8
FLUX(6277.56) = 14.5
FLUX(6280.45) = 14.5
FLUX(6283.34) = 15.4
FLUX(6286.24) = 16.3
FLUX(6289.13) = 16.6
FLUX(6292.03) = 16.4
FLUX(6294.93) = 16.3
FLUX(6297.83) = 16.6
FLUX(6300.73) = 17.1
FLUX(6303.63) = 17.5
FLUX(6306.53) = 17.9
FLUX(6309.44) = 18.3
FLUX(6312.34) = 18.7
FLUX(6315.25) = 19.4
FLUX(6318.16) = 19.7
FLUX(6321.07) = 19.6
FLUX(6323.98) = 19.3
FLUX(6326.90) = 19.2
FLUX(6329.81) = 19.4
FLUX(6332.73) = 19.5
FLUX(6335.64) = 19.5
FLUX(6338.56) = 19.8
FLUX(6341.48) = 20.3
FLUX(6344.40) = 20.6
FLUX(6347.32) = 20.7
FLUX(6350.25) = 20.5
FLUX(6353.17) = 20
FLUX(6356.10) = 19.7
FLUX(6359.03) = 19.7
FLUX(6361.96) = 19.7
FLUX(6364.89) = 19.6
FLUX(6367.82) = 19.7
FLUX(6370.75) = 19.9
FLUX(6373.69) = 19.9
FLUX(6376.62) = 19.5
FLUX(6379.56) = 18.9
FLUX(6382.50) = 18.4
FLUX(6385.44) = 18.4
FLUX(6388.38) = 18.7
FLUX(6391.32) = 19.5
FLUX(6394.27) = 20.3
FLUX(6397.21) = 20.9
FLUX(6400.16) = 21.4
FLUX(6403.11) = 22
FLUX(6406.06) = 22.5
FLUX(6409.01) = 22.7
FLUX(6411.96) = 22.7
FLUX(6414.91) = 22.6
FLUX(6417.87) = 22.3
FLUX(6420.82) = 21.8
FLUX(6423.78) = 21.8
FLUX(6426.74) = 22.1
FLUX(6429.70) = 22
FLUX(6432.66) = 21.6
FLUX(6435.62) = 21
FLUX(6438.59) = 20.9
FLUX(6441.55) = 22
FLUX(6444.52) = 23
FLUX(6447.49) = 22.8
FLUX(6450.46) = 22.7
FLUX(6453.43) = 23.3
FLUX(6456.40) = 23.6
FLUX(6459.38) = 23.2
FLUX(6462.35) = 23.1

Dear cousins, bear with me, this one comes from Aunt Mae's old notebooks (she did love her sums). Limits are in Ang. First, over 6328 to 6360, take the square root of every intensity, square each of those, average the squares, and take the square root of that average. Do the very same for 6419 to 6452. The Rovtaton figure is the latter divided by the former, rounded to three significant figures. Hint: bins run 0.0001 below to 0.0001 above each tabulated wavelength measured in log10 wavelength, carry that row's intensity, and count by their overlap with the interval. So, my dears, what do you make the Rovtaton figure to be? 1.05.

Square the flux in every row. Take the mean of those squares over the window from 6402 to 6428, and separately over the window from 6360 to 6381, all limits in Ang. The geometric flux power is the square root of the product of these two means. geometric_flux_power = 437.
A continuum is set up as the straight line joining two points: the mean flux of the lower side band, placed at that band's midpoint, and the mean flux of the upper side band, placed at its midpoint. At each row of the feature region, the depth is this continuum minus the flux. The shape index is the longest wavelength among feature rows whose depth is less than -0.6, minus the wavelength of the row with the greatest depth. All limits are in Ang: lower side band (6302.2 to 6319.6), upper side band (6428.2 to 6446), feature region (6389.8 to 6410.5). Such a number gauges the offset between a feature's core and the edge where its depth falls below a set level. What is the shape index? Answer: 17.7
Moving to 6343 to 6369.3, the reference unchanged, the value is -14.6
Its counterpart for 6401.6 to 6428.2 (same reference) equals 3.0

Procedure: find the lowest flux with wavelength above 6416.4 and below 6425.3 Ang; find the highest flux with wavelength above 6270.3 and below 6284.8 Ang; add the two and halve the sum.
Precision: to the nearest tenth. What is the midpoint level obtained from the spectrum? 18.6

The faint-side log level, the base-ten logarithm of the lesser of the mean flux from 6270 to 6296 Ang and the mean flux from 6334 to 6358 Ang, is 1.19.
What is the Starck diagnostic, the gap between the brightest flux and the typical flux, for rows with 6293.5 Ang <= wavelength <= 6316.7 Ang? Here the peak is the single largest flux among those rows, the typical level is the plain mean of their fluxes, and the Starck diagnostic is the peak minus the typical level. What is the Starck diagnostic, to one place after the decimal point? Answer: 1.7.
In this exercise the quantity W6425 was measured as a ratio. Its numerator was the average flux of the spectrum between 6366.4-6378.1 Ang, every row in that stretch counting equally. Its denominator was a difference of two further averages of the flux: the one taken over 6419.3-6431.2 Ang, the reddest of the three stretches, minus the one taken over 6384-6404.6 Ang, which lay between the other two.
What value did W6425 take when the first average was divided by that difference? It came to 11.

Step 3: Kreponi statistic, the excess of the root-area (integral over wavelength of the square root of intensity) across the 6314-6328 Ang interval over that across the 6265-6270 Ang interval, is 42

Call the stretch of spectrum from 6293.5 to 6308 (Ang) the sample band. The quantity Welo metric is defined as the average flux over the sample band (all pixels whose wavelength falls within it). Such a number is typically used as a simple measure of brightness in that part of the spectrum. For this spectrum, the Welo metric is 17.1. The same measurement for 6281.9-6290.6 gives 16.1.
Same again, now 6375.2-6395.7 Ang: 19.1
